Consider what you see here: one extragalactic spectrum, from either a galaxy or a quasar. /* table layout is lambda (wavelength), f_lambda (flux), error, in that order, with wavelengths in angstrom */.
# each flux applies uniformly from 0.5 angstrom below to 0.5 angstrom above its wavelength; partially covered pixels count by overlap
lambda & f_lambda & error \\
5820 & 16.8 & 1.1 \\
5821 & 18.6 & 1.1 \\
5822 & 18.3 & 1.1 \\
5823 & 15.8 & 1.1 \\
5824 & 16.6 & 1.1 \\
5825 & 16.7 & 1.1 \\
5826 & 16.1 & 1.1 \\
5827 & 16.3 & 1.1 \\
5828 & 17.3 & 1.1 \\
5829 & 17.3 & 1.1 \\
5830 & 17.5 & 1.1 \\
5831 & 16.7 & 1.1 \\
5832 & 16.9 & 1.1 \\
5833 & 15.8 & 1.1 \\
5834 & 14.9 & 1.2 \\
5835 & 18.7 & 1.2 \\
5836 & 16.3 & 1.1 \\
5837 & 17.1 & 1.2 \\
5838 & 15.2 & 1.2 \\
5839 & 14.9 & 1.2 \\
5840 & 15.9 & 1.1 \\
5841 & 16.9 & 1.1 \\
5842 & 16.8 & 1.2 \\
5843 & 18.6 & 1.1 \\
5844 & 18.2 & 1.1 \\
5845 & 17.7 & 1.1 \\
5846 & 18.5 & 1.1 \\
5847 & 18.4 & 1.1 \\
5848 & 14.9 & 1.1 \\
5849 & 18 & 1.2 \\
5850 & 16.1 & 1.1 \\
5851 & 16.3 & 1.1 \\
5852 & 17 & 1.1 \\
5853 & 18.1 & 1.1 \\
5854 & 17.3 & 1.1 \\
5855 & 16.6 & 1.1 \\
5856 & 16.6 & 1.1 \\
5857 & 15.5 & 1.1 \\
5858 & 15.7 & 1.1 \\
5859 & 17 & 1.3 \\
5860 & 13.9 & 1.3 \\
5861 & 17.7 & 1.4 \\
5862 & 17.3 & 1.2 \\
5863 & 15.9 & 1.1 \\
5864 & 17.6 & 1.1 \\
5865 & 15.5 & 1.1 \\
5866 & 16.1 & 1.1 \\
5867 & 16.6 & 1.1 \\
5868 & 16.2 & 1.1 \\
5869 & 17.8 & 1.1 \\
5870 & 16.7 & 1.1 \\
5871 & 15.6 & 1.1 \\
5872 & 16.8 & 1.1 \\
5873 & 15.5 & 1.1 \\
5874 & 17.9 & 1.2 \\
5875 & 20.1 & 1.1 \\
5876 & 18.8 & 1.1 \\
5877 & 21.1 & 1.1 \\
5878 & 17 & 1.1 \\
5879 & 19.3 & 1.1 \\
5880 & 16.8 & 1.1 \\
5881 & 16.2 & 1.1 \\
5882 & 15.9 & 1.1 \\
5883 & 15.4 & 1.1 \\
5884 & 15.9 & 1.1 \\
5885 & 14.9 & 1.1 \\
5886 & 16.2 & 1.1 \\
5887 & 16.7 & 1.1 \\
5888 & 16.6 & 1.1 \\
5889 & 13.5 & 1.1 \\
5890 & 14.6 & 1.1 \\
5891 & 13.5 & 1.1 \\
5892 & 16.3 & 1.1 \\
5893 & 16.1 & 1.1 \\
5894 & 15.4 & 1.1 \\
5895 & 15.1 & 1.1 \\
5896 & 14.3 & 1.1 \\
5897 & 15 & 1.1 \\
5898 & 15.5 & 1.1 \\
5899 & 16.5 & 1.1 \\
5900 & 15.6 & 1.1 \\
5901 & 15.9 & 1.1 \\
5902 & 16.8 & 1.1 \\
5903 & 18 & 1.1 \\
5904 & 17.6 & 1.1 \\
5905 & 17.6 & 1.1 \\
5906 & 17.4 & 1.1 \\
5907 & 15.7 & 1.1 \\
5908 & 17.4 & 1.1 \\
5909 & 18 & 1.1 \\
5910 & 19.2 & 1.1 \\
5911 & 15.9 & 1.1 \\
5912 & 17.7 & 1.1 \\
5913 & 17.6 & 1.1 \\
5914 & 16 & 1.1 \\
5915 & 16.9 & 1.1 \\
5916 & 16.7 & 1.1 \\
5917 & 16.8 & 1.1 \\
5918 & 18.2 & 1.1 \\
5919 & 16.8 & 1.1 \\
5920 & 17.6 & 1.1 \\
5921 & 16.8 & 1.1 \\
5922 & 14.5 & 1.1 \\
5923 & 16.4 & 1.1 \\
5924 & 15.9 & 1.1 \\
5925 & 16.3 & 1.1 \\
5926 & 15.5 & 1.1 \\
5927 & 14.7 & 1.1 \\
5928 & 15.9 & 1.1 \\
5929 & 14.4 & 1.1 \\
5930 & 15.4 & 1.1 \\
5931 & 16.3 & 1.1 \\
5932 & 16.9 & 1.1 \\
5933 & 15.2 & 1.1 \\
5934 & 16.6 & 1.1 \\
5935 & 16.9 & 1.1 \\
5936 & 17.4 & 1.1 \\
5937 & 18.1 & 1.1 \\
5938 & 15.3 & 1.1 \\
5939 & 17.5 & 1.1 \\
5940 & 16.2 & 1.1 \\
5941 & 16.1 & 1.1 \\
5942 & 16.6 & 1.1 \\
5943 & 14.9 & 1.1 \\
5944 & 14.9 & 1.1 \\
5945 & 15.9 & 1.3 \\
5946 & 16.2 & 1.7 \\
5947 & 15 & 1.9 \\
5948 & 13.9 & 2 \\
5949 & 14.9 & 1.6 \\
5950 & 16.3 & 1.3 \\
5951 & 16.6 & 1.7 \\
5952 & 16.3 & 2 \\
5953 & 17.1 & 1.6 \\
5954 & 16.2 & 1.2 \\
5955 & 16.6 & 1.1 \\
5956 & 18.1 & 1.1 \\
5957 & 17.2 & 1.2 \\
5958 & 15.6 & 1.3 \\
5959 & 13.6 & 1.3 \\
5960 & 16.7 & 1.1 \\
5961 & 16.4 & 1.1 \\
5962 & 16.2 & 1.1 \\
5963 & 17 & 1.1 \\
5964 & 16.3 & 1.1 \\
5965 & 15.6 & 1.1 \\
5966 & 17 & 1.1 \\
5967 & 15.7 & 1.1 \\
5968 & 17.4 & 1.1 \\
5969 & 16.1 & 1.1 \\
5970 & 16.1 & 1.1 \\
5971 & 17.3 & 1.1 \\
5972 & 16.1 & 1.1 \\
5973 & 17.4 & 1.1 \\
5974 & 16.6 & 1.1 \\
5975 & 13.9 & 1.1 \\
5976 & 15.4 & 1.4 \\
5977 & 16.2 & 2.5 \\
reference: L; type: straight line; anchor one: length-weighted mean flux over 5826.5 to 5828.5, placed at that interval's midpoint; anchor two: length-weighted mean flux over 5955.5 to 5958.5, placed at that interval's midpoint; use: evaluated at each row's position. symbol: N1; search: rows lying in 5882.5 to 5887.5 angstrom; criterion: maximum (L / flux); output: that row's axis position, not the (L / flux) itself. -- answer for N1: 5885 angstrom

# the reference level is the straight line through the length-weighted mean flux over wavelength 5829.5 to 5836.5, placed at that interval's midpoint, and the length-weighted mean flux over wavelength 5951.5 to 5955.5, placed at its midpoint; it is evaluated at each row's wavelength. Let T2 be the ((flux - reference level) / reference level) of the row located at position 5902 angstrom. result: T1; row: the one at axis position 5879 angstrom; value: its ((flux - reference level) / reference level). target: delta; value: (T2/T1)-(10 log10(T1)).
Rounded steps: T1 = 0.16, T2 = 0.012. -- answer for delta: 8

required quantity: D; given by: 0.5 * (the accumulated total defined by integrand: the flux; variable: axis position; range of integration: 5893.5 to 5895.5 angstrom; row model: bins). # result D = 15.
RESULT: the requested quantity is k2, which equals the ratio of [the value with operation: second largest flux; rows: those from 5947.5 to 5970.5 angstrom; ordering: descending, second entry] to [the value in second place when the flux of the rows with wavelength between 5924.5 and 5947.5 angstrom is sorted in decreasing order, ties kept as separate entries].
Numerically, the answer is 0.99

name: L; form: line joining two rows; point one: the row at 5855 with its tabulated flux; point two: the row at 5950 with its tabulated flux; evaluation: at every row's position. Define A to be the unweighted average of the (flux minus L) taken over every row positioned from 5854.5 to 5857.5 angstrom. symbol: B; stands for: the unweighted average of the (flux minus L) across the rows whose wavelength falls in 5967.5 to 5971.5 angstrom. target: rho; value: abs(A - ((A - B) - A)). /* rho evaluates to 0.1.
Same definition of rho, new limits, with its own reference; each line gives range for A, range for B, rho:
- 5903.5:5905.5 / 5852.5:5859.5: 1.2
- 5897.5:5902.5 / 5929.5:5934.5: 0.7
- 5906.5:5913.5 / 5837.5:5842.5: 0.2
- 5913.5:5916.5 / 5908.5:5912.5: 1.4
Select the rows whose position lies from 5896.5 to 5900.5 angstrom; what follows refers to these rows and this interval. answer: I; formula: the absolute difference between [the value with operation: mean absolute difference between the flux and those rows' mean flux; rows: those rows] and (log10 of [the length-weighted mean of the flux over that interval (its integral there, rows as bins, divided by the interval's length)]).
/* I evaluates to 0.77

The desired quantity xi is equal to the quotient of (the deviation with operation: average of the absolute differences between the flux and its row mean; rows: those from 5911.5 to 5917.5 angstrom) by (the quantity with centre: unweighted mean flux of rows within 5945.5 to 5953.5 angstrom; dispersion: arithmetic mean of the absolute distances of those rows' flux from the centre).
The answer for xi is 0.52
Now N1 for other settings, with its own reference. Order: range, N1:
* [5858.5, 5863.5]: 5860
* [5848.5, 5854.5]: 5850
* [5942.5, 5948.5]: 5948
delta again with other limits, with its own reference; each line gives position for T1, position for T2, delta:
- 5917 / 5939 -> 23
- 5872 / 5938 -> 12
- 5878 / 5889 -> 8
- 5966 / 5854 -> 17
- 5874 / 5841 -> 11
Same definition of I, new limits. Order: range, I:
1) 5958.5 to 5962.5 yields 0.13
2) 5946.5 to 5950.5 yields 0.54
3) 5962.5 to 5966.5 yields 0.69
